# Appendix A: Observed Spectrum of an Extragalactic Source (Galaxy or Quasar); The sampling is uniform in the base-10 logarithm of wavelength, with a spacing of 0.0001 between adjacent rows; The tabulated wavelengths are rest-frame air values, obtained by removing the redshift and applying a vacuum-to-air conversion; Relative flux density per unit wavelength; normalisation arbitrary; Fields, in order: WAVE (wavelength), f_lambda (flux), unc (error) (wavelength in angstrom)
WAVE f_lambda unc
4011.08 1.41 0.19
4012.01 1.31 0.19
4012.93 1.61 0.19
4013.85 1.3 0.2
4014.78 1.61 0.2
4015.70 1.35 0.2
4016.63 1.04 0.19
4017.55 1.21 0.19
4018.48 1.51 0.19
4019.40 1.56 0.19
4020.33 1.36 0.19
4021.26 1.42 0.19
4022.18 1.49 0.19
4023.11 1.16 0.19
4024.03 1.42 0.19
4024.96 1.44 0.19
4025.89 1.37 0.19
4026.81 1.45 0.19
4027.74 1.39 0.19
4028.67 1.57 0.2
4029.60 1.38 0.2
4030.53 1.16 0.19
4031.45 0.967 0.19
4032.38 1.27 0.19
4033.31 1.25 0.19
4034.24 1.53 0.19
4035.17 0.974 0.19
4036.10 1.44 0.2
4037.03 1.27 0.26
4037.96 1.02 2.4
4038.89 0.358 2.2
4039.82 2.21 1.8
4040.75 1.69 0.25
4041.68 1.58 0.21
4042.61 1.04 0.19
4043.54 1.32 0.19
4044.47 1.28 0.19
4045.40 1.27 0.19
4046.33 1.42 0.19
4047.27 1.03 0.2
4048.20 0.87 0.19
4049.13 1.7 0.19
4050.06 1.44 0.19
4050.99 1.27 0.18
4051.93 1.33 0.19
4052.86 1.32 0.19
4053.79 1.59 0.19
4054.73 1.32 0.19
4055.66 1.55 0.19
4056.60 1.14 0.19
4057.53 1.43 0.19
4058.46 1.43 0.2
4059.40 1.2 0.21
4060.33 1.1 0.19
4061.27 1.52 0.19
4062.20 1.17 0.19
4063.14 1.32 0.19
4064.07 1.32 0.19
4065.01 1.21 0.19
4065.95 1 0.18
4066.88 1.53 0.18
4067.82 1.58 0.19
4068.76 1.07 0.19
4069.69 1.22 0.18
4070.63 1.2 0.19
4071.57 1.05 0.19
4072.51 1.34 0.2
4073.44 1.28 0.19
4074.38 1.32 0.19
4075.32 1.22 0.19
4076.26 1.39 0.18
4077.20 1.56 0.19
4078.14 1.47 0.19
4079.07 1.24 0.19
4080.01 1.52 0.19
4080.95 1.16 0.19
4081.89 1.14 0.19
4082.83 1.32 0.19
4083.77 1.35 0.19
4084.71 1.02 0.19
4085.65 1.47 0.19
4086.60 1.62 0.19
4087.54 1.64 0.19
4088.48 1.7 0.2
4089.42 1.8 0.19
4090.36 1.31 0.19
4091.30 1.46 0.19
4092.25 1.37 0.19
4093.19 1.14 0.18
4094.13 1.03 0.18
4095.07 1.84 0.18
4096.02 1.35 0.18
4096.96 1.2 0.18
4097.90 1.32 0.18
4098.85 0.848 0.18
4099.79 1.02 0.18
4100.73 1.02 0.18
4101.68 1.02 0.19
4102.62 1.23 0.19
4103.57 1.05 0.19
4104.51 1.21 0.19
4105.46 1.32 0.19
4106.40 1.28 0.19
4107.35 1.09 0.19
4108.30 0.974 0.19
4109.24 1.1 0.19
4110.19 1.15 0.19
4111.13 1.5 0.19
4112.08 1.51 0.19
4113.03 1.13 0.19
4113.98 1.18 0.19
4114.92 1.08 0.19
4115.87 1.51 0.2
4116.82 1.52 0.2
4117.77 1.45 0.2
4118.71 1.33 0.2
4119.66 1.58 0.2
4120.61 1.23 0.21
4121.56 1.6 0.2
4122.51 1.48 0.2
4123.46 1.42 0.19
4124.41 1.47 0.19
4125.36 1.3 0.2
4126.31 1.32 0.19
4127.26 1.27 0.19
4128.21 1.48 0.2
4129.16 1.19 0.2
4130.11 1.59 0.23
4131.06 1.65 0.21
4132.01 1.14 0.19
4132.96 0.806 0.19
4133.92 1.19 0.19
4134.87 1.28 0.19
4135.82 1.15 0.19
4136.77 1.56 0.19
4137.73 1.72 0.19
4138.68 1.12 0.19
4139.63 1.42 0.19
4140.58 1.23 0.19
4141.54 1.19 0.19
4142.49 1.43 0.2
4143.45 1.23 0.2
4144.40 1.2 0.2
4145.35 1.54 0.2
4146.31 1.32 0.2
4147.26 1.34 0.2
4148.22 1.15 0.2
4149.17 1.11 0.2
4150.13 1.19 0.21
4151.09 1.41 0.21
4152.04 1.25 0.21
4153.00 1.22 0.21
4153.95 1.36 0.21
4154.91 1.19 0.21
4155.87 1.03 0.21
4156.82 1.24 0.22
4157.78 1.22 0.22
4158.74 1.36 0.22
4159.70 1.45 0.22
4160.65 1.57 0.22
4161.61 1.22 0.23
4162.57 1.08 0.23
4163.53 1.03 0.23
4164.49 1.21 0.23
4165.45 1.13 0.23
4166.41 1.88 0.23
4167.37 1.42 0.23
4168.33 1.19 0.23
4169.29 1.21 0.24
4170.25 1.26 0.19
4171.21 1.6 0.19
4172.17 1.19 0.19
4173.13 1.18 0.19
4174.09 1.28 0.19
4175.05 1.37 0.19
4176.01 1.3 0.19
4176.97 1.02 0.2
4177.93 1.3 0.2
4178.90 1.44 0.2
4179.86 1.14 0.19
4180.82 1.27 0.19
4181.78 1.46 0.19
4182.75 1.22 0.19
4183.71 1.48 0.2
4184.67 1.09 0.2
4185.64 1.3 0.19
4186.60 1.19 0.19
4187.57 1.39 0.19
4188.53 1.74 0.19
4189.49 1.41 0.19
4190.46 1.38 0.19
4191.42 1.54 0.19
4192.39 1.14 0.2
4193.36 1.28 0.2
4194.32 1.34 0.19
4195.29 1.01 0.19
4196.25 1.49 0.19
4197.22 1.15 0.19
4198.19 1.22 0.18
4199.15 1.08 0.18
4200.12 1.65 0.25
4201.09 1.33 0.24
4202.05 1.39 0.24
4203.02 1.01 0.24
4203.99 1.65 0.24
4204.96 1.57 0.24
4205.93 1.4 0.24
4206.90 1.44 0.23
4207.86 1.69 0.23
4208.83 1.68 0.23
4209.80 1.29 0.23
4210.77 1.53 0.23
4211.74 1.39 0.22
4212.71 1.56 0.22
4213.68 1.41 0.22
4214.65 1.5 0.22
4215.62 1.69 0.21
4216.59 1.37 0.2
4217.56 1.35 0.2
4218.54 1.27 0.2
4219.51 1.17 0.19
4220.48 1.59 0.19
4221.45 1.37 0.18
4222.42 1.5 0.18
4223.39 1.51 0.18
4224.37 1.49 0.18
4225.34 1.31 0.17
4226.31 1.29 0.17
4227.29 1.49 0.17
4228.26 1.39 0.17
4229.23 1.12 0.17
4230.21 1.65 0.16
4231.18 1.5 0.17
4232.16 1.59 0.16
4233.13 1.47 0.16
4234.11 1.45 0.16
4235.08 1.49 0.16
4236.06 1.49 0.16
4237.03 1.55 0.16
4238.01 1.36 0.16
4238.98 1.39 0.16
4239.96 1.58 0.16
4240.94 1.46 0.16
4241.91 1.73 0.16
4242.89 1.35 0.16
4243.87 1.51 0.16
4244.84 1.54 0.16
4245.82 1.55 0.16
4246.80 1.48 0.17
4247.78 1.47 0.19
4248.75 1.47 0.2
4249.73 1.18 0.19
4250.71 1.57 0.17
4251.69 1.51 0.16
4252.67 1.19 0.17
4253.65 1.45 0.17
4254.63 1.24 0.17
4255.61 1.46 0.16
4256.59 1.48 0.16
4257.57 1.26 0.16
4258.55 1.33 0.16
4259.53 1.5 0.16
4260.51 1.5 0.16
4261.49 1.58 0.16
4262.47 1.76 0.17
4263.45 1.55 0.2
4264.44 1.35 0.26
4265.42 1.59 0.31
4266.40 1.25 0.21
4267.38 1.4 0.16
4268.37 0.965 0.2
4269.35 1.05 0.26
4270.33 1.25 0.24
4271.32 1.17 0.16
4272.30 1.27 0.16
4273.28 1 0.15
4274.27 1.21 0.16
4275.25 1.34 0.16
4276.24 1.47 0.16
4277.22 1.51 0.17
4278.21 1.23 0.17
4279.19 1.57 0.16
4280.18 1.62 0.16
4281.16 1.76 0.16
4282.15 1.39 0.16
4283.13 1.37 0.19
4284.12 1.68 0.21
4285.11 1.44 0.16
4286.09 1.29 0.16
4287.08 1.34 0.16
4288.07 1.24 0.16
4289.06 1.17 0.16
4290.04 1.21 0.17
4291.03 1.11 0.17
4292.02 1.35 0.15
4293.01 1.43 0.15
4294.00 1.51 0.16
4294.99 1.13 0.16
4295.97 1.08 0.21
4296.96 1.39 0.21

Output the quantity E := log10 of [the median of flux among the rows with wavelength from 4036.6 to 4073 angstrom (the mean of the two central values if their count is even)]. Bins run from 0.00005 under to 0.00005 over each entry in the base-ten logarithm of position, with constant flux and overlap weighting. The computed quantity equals 0.12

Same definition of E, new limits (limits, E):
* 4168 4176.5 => 0.10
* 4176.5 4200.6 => 0.11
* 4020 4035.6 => 0.14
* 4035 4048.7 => 0.10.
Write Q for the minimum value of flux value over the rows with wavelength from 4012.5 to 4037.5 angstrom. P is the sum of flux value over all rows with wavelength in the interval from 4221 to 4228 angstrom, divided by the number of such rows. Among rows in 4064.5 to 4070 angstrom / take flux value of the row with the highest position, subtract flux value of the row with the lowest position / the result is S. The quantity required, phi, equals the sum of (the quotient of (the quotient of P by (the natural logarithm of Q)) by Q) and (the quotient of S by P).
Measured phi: -44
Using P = 1.42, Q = 0.967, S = 0.01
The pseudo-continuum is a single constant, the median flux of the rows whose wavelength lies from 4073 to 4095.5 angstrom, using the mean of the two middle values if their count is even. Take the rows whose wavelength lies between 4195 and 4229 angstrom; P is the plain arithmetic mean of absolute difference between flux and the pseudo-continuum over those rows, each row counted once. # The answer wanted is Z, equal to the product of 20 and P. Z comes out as 3.0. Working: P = 0.15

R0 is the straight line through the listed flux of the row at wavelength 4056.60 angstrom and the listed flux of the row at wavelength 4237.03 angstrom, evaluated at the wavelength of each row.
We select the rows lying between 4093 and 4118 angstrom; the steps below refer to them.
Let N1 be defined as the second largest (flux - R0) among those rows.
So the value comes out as 0.2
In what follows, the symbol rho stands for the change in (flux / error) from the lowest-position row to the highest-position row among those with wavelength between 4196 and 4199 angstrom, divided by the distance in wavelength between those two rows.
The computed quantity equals -0.5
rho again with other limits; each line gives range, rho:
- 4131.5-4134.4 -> 0.1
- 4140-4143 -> 0.4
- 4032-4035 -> 0.7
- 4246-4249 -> -0.7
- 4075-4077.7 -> 1.0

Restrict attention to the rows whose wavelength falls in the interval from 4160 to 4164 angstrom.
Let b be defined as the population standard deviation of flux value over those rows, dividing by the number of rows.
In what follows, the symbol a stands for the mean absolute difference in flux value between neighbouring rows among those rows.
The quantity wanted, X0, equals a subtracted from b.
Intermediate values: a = 0.18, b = 0.21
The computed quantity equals 0.031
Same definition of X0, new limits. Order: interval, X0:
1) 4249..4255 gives -0.090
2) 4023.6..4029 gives -0.018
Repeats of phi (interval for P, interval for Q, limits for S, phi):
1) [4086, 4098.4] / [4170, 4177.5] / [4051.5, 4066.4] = 71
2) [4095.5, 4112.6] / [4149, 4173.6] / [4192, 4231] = 39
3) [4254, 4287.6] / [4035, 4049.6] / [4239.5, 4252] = -4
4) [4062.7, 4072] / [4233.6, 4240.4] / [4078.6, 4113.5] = 3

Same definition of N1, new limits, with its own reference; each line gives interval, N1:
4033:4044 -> 0.6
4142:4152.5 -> 0.1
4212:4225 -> 0.1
